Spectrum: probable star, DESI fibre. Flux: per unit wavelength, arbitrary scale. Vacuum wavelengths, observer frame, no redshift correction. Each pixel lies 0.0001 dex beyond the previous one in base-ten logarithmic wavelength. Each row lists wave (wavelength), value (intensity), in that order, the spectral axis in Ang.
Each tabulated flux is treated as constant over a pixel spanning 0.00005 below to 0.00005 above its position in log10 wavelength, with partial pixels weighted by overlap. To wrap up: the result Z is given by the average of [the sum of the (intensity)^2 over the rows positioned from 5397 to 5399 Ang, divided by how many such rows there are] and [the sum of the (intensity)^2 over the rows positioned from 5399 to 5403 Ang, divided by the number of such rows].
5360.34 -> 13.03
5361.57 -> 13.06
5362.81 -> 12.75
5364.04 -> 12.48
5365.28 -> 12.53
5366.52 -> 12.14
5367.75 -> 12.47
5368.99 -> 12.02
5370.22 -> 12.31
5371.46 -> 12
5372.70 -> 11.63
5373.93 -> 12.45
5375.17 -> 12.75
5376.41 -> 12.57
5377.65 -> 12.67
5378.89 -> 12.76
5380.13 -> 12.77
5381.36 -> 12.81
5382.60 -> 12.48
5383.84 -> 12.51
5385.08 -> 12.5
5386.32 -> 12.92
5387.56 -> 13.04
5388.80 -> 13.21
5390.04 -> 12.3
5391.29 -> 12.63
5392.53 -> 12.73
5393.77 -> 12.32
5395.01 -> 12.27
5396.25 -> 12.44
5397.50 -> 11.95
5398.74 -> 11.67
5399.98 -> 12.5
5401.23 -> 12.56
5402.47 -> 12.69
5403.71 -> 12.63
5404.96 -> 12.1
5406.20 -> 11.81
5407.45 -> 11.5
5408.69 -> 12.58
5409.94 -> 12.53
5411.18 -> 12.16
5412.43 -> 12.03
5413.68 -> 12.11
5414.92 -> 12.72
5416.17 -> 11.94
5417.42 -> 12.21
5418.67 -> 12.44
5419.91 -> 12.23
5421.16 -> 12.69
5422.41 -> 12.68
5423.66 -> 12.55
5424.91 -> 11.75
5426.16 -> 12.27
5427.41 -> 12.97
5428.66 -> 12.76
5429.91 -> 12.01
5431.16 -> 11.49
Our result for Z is 149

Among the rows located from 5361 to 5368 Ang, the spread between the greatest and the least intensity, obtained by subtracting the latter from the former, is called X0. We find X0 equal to 0.9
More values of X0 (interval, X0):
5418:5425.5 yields 0.9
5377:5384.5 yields 0.3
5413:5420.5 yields 0.8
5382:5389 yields 0.7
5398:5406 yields 1.0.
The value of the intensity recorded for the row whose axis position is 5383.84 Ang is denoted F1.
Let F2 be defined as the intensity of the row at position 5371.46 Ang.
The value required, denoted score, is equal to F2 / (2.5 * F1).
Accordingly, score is 0.384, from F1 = 12.51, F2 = 12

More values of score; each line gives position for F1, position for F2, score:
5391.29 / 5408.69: 0.398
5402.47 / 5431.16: 0.362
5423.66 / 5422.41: 0.404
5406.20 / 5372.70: 0.394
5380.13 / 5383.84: 0.392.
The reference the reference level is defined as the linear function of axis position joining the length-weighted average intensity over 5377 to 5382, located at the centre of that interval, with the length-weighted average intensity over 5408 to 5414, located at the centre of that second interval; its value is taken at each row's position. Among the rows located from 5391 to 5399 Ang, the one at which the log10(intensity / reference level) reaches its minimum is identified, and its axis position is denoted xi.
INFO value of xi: 5398.74 Ang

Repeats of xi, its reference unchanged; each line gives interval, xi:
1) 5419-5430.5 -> 5424.91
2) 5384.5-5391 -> 5390.04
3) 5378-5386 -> 5382.60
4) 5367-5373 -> 5372.70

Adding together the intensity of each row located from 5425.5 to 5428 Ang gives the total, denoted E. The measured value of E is 25.2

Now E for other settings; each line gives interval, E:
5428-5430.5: 24.8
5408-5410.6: 25.1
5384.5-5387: 25.4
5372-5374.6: 24.1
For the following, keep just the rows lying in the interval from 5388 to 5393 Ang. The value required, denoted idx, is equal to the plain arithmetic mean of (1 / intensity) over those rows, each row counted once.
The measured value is 0.079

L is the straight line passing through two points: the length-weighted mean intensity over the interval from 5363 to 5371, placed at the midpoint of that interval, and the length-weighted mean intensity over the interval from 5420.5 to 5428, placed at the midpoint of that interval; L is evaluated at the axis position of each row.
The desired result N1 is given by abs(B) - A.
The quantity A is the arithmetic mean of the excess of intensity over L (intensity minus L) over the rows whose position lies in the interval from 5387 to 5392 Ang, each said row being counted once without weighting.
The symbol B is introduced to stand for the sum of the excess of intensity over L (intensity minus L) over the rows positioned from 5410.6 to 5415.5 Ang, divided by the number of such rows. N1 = -0.2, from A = 0.40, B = -0.19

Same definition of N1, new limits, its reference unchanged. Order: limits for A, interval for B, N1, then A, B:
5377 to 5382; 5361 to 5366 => 0.0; 0.38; 0.37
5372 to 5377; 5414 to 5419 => 0.1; -0.01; -0.13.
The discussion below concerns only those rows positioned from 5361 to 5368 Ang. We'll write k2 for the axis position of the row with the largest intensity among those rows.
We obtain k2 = 5361.57 Ang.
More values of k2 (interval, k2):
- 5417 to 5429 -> 5427.41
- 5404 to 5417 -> 5414.92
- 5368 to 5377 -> 5375.17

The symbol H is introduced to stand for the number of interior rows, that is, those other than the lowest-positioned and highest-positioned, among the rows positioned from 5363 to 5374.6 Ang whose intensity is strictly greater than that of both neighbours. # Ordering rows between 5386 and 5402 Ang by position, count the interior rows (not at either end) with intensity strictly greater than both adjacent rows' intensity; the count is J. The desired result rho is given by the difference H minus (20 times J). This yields -57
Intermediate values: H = 3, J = 3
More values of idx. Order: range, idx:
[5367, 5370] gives 0.082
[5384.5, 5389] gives 0.077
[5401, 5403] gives 0.079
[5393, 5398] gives 0.082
